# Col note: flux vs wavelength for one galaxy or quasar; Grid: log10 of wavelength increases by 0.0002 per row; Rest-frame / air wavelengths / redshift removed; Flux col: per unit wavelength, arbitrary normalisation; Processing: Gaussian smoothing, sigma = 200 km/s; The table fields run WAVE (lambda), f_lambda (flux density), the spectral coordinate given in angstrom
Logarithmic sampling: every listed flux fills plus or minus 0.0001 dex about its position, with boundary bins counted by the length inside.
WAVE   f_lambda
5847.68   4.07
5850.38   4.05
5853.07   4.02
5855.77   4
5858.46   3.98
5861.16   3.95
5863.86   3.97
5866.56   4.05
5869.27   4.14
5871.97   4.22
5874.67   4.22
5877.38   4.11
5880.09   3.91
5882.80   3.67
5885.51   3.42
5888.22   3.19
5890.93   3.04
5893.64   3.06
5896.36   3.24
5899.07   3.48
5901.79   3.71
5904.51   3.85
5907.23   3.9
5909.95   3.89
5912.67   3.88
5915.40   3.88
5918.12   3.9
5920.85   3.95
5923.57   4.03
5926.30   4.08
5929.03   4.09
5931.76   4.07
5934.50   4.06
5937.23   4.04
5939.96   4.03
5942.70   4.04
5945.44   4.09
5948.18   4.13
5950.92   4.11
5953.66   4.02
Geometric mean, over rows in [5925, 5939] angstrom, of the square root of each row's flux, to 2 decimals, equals 2.02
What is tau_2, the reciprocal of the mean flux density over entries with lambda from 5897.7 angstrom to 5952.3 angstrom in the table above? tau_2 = 0.252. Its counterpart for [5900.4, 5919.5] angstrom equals 0.259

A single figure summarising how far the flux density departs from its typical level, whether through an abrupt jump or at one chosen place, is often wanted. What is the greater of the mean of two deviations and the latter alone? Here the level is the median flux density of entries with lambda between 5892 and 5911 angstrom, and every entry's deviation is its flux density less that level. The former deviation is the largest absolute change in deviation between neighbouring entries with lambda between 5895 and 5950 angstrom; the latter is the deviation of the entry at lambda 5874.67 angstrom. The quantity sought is 0.51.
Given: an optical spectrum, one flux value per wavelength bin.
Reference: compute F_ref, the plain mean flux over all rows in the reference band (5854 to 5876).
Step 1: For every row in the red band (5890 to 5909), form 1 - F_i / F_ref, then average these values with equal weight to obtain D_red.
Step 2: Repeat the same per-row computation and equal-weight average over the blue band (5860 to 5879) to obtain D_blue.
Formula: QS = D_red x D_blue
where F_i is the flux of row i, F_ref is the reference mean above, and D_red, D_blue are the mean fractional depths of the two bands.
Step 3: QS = -0.0010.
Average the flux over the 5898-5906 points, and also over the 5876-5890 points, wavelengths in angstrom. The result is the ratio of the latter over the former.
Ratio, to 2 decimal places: 0.99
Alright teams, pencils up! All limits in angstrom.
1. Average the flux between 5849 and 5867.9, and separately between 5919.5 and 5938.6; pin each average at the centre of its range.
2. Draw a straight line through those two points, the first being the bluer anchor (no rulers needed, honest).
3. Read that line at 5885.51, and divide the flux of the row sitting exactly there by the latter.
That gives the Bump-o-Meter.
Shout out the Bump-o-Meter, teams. 0.85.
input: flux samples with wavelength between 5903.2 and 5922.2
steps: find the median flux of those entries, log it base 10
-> 0.590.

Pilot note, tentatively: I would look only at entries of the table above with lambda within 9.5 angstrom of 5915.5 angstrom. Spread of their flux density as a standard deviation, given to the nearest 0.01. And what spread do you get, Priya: 0.05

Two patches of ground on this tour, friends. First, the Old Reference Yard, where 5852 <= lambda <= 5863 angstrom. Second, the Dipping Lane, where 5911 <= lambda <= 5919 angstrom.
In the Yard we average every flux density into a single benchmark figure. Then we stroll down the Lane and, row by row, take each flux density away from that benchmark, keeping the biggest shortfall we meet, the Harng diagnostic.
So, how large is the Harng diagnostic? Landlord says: 0.1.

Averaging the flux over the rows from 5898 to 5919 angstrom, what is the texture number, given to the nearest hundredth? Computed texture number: 3.81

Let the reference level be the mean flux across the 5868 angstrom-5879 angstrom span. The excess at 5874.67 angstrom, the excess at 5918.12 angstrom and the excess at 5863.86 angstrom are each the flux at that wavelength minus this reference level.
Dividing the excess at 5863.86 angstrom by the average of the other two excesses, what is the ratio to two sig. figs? 1.8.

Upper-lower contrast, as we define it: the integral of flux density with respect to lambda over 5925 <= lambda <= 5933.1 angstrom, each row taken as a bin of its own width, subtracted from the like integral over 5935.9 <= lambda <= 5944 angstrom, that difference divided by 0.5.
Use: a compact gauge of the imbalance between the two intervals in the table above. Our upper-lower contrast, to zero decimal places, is -1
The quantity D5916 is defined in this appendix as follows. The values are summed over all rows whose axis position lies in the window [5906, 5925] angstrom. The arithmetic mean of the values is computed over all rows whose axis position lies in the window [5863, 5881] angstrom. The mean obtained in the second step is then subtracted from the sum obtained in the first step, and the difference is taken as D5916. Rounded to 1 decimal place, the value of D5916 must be 23.3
